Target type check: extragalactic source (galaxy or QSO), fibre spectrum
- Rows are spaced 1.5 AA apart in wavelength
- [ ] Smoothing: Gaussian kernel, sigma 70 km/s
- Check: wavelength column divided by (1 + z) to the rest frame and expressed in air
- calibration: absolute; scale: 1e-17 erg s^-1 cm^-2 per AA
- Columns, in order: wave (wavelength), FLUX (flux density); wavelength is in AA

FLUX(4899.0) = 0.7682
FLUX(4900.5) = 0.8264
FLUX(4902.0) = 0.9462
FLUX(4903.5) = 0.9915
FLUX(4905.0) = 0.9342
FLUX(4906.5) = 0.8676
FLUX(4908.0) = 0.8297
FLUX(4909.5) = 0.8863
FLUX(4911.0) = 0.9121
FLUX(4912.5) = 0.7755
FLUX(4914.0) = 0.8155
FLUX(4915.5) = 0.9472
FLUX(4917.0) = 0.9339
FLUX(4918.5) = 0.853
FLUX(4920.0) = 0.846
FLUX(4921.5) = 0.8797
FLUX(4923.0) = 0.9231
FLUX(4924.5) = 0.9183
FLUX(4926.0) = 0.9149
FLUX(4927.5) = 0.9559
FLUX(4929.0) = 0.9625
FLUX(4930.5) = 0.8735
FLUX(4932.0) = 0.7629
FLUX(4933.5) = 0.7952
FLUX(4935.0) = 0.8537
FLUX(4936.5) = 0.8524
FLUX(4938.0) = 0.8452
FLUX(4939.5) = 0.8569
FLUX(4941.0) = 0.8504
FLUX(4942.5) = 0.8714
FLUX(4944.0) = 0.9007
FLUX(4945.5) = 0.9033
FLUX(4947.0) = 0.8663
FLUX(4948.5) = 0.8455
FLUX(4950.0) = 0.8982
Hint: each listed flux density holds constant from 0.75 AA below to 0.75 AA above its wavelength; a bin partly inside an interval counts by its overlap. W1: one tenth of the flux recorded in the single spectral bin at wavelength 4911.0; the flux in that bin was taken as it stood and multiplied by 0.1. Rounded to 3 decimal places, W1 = 0.091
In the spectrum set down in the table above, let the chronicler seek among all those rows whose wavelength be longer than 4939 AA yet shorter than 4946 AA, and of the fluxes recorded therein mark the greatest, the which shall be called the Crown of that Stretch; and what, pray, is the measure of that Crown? 0.9033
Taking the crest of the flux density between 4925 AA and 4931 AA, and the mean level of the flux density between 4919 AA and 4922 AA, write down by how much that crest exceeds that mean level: 0.10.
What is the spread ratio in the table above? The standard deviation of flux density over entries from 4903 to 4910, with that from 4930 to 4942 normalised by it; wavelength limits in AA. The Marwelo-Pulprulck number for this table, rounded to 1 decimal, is 0.6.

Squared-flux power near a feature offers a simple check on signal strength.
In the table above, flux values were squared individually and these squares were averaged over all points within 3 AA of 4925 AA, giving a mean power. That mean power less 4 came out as -3.14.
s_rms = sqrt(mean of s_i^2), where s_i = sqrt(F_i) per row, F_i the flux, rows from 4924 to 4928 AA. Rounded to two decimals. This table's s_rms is 0.96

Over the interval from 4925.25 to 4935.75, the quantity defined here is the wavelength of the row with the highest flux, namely 4929.0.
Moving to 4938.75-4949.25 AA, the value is 4945.5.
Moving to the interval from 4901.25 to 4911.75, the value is 4903.5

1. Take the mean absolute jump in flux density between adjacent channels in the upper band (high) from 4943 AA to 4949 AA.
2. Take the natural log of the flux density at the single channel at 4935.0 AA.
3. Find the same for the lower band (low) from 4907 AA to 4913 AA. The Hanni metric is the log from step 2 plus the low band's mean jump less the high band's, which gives -0.105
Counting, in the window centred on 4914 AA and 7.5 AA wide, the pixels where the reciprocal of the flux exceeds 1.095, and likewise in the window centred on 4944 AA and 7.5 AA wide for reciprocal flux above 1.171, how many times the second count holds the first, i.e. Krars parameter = 0.33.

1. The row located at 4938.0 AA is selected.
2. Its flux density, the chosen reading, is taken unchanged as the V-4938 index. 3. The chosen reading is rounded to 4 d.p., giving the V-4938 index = 0.8452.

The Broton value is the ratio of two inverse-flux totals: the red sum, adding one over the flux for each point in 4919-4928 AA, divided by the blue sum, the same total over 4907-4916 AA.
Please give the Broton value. 0.95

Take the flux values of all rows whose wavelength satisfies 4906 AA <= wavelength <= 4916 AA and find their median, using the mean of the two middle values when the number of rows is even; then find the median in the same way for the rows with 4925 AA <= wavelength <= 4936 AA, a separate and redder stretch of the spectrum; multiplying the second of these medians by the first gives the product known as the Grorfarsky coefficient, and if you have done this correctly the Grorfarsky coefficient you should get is 0.76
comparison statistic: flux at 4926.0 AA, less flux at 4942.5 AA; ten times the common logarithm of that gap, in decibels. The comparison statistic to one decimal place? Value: -13.6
